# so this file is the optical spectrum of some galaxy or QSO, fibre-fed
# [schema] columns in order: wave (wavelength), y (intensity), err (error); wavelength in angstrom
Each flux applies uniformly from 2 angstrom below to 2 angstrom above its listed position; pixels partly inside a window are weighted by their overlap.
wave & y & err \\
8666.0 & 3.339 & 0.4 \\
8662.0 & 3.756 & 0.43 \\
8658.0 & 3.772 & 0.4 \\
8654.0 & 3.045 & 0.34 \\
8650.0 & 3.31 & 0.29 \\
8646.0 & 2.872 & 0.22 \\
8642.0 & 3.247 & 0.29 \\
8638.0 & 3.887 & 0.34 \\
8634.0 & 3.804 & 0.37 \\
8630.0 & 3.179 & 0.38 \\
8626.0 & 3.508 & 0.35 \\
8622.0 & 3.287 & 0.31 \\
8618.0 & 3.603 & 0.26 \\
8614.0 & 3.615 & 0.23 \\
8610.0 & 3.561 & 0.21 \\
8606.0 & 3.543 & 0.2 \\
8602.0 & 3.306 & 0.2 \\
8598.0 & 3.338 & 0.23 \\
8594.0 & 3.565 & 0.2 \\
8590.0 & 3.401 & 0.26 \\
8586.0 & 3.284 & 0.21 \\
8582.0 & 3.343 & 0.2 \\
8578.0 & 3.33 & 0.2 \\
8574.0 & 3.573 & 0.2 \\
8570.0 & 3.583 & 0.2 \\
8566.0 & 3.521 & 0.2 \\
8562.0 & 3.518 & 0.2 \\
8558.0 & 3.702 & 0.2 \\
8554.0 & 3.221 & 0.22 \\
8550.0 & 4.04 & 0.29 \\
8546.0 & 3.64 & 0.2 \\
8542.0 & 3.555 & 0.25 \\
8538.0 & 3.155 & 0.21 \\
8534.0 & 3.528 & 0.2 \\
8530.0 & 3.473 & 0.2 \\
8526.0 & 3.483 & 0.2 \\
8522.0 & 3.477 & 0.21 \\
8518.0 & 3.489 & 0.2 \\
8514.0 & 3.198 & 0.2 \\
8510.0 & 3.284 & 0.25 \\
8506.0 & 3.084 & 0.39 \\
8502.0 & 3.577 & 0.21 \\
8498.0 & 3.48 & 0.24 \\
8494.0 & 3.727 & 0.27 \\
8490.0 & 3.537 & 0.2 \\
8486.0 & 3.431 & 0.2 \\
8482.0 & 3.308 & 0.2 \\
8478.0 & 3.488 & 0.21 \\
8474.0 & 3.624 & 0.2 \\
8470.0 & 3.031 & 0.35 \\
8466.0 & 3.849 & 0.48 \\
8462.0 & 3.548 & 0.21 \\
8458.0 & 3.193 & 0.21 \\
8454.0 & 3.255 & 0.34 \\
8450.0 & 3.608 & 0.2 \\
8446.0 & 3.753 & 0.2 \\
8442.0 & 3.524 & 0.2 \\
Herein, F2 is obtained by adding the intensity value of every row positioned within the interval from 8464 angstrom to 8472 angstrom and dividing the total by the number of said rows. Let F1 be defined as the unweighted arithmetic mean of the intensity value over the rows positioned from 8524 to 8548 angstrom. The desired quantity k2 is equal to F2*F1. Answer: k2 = 11.9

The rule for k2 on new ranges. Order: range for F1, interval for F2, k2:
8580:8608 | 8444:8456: 12.0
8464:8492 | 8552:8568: 12.1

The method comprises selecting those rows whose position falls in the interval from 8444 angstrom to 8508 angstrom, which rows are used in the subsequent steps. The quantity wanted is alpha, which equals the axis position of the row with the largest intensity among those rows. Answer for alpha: 8466.0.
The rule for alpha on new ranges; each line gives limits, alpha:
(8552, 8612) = 8558.0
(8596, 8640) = 8638.0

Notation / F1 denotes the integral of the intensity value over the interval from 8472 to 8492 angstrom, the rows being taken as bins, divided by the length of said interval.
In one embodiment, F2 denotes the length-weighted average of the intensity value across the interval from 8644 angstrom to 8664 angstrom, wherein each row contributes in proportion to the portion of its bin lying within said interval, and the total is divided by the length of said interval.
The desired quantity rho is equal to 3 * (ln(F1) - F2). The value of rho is -6.31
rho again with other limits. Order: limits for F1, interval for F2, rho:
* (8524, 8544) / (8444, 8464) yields -6.71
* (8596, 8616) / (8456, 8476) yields -6.61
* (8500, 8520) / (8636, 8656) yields -6.21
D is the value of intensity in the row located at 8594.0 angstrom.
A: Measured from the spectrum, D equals 3.565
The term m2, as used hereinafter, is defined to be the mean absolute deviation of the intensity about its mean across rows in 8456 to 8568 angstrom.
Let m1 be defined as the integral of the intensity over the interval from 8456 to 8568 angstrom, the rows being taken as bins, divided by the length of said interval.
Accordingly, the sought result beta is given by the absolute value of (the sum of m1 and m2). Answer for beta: 3.64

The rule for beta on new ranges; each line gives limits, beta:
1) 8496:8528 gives 3.53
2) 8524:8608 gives 3.62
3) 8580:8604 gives 3.45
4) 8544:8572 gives 3.77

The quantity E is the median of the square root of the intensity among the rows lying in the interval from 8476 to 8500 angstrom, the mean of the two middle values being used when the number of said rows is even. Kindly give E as 1.87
